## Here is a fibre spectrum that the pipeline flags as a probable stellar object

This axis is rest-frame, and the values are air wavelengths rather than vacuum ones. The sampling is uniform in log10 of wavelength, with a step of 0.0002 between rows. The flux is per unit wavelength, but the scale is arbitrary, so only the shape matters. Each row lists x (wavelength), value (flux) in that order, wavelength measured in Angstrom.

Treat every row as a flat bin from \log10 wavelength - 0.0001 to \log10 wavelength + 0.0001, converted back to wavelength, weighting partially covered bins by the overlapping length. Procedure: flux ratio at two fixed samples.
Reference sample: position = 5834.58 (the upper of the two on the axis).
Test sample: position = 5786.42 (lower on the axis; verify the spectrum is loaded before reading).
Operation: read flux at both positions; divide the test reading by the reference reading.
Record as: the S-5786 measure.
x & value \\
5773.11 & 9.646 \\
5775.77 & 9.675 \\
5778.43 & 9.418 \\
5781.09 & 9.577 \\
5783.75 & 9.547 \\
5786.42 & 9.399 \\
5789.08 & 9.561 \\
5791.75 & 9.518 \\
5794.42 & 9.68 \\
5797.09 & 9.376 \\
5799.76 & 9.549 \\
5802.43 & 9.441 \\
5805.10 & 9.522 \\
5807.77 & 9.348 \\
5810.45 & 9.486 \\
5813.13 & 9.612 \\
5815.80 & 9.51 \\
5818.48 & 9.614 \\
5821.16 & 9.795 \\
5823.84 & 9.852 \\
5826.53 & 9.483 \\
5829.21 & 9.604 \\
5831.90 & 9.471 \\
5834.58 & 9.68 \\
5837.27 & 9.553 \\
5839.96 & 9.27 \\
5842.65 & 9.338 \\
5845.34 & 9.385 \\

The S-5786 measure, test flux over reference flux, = 0.97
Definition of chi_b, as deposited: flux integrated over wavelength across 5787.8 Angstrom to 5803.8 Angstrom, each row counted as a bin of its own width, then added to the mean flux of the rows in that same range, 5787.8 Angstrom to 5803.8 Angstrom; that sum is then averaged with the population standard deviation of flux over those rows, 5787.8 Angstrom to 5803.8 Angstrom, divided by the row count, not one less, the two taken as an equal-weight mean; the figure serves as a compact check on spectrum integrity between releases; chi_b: 81.0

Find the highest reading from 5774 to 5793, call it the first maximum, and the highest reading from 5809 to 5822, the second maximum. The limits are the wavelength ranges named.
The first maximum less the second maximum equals -0.12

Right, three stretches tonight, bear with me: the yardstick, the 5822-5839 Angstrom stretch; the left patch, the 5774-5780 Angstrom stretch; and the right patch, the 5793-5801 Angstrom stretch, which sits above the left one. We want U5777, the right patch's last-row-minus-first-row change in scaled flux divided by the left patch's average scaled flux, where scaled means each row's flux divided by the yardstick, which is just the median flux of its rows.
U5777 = -0.01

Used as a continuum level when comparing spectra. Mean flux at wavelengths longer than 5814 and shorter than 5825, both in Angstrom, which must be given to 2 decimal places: 9.69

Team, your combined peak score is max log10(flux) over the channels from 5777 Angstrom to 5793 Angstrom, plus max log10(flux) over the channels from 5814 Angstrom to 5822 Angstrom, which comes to 1.972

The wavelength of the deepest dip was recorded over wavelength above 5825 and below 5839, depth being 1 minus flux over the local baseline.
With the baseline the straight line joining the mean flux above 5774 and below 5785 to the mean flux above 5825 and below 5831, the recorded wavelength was 5831.90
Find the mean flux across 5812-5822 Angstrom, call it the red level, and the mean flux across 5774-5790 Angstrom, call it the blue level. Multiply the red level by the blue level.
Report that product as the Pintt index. 91.8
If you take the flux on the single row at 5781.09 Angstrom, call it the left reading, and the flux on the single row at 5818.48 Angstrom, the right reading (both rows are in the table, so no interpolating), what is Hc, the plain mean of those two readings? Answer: 9.60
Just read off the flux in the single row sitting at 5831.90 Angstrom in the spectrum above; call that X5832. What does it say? 9.471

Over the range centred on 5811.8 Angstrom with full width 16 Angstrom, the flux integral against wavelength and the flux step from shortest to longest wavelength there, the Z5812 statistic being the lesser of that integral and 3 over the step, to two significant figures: 33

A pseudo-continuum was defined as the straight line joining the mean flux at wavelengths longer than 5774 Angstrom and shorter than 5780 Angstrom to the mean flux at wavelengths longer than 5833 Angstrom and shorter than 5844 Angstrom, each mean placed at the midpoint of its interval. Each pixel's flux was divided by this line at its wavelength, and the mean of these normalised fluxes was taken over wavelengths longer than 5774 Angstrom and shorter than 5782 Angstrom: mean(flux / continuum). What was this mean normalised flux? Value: 1.001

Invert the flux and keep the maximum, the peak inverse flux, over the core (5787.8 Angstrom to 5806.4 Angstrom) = 0.1067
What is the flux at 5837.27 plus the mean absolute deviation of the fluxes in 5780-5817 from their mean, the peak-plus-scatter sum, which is 9.62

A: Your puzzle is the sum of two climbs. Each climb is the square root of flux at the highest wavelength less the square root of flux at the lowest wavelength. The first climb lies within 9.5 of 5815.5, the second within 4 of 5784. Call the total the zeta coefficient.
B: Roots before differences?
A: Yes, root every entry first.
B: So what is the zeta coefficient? 0.05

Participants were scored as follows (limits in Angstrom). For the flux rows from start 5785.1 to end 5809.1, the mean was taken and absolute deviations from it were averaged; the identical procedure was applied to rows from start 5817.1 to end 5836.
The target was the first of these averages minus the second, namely -0.028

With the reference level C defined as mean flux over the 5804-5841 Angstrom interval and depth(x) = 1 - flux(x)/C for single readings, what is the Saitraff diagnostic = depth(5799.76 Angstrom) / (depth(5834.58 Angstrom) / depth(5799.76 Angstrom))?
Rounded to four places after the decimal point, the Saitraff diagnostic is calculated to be -0.0001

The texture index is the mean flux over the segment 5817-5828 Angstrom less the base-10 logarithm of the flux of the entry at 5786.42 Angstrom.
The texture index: 8.71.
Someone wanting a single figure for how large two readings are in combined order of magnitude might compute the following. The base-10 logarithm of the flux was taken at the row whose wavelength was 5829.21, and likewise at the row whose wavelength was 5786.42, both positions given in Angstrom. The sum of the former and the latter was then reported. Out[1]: 1.96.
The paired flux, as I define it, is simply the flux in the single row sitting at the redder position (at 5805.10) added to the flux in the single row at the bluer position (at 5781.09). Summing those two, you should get 19.1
